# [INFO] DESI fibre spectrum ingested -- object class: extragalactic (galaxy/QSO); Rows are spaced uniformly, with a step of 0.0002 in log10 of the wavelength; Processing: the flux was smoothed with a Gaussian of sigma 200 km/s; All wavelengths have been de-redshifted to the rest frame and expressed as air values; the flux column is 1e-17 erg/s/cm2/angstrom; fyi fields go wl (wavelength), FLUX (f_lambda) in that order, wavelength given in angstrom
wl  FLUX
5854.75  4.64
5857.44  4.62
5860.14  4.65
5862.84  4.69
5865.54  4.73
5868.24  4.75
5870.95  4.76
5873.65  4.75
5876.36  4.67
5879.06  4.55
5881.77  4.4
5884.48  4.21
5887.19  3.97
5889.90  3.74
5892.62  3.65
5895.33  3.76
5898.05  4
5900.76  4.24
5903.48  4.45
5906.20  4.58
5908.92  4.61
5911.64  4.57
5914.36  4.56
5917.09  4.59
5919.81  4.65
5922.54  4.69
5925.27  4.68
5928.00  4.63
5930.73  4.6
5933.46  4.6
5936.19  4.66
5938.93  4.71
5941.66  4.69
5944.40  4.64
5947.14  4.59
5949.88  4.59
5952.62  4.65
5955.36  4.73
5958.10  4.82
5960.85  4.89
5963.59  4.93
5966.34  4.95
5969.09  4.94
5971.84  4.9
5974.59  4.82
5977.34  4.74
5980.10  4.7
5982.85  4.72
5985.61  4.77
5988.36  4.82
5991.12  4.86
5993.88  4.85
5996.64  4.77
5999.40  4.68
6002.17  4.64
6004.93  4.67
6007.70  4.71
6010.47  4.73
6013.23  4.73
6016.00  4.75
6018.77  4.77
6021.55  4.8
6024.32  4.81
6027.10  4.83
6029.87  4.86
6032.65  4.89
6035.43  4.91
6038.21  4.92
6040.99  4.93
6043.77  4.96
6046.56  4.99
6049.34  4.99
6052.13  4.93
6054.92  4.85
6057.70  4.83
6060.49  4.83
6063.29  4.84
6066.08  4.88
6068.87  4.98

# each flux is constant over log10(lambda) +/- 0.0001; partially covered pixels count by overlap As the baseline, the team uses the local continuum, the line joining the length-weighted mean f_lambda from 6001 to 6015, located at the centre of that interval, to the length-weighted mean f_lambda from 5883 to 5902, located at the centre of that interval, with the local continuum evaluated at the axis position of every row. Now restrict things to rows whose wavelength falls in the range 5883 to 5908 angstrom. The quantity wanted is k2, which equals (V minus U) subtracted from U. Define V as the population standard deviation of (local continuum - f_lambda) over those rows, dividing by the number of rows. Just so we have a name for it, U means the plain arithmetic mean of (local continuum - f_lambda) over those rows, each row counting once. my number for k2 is -0.5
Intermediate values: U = -0.11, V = 0.28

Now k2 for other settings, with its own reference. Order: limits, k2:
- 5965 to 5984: -0.8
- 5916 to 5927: -1.1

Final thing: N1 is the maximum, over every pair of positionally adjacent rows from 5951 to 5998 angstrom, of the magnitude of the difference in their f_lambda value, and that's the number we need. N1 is 0.09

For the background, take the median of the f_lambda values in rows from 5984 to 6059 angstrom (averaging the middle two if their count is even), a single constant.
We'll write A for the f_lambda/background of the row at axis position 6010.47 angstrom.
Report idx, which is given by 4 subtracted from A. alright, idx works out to -3.02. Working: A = 0.98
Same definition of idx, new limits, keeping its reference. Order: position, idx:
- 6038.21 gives -2.98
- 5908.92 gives -3.05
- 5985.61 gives -3.01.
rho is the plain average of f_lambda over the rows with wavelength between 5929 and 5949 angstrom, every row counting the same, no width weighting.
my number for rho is 4.6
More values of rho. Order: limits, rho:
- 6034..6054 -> 4.9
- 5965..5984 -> 4.8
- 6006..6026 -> 4.8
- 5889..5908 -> 4.1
